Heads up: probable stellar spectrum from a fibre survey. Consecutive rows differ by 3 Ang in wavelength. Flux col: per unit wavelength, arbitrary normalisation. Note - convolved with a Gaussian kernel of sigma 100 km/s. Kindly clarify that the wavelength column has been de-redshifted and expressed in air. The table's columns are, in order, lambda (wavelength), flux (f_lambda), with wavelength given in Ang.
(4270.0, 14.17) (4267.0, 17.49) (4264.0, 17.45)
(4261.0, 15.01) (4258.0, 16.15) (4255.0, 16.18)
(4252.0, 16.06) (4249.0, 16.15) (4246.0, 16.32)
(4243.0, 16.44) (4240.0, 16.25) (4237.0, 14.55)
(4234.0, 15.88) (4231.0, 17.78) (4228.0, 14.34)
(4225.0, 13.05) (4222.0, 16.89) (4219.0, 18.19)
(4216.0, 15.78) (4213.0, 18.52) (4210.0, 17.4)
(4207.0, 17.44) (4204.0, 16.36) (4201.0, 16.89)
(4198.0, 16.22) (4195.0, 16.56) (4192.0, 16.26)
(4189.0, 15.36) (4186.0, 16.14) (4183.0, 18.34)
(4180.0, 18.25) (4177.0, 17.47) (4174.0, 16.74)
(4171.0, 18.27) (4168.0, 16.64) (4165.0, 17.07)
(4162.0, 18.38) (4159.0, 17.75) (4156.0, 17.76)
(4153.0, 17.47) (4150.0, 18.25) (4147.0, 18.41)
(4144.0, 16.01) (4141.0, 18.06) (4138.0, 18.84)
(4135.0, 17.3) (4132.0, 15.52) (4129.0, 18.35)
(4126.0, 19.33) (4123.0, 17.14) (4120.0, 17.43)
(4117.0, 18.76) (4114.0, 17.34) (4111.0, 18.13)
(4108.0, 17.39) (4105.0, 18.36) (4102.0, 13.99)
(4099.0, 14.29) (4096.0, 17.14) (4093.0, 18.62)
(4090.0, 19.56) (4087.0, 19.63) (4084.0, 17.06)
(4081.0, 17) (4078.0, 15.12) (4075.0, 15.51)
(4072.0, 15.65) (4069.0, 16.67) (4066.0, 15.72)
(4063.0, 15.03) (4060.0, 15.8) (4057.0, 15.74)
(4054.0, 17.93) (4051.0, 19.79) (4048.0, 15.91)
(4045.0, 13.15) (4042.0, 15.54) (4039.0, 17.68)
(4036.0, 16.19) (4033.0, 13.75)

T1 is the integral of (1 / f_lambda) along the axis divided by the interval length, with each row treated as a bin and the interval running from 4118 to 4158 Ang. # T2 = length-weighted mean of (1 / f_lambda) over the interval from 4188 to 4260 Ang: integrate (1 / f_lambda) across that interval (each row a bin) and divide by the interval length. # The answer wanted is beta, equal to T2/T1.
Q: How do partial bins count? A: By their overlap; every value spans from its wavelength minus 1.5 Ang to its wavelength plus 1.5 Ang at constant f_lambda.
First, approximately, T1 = 0.0567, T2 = 0.0617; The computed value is 1.089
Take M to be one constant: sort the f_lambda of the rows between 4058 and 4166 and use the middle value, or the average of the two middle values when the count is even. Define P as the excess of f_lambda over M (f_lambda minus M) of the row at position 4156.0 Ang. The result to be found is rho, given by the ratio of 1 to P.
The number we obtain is 2.5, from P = 0.4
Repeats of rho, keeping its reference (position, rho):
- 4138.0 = 0.7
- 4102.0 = -0.3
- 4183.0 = 1.0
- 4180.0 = 1.1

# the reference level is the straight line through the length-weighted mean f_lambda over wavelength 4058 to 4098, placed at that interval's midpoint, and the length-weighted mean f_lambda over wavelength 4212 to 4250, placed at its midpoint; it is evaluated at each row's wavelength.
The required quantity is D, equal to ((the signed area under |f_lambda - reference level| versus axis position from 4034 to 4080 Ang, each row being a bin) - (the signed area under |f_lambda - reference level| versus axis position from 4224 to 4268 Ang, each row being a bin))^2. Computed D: 680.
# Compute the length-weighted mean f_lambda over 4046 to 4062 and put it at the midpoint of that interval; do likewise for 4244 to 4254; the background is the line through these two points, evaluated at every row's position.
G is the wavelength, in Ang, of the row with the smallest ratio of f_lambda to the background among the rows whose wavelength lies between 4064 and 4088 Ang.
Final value 4078.0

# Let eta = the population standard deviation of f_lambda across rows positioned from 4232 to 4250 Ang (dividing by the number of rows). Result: 0.6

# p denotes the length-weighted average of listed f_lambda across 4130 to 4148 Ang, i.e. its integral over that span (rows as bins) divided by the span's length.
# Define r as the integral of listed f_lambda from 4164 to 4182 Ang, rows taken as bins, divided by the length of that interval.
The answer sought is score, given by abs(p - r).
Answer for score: 0.1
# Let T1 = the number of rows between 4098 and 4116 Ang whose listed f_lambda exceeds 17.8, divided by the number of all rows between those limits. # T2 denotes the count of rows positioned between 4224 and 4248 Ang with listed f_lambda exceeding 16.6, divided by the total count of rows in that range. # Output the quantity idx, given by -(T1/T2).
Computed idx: -2.67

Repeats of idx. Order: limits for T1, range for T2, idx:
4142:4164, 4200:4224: -0.57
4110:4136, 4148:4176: -0.44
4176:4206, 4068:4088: -0.35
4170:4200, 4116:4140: -0.34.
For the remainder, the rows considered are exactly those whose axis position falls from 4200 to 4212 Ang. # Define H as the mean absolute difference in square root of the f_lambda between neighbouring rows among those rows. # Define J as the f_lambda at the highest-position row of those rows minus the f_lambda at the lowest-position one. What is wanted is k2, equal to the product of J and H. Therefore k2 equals 0.03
